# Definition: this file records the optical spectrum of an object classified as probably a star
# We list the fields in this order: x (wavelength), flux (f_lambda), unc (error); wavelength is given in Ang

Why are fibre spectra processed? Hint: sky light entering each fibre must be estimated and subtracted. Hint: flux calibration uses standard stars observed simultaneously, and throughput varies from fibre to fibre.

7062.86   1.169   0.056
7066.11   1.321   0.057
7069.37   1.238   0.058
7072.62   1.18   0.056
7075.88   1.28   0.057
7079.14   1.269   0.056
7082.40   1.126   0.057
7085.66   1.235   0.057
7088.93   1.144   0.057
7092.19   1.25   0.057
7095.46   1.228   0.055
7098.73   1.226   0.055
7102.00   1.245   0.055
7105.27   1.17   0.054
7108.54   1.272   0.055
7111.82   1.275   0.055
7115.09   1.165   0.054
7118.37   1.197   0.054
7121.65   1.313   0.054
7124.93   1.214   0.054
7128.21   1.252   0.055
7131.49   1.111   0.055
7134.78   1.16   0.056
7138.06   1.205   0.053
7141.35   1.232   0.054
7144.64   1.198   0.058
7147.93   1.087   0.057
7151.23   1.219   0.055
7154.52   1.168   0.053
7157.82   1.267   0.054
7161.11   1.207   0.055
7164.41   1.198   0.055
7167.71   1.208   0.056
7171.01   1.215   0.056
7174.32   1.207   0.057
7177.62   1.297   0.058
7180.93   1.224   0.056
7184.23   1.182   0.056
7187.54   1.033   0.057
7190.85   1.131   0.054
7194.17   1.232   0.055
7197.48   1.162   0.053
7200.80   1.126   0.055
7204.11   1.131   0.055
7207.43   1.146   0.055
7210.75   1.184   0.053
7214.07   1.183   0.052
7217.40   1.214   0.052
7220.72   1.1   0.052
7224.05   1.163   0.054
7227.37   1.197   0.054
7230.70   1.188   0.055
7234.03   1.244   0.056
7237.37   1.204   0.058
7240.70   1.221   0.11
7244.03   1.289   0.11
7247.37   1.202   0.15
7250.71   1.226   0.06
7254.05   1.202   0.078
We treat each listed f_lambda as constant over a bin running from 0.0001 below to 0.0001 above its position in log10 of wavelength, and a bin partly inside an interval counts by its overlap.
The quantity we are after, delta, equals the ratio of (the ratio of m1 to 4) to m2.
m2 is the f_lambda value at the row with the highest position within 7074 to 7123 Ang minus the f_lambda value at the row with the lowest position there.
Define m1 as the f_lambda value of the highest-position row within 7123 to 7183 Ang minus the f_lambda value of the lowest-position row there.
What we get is 0.08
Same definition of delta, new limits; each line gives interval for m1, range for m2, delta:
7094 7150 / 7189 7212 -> -0.67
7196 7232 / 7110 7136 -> -0.06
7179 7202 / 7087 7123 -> -0.14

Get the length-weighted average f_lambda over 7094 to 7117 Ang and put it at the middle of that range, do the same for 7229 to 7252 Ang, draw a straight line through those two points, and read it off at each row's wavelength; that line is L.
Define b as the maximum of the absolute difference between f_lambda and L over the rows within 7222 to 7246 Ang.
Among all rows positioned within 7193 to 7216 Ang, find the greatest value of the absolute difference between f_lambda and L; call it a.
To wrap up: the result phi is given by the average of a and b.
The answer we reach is 0.082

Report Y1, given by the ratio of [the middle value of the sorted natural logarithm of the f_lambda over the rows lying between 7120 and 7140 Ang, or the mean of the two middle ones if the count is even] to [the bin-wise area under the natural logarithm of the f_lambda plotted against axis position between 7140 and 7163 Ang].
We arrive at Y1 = 0.046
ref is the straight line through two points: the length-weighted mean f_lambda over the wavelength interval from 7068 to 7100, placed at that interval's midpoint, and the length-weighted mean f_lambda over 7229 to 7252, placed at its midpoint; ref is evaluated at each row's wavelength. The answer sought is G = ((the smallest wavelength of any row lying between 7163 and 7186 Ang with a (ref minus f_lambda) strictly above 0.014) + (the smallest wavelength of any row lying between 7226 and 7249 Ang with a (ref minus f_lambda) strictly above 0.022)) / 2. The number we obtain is 7195.9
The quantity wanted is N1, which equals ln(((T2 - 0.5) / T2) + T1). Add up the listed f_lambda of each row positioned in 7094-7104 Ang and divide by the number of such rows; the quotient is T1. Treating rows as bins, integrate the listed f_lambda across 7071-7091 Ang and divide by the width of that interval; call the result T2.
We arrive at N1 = 0.598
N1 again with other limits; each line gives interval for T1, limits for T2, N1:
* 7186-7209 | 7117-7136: 0.544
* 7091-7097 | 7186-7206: 0.587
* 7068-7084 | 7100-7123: 0.595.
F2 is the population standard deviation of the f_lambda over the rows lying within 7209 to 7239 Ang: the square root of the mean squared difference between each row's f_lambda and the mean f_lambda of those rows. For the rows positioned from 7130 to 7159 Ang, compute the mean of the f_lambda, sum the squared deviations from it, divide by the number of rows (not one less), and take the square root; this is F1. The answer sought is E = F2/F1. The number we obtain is 0.7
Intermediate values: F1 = 0.054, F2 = 0.0373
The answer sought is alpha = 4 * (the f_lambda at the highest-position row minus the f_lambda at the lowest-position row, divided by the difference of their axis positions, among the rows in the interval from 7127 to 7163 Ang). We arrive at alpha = -0.005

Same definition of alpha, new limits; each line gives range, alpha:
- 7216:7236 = 0.007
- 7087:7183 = 0.003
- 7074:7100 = -0.009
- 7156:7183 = -0.007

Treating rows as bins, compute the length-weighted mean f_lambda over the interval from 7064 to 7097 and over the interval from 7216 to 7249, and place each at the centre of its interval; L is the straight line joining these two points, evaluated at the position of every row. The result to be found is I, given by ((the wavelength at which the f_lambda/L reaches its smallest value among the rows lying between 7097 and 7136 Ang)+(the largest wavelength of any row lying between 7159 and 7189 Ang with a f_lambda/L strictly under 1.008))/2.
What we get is 7159.5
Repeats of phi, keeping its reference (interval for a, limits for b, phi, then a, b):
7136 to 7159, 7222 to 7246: 0.101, 0.14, 0.064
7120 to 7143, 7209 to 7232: 0.120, 0.11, 0.125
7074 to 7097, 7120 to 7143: 0.107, 0.10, 0.114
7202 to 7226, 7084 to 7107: 0.103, 0.12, 0.082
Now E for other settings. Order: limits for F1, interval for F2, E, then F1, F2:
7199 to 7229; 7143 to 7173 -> 1.3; 0.035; 0.0458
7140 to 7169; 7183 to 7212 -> 1.1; 0.047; 0.0516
